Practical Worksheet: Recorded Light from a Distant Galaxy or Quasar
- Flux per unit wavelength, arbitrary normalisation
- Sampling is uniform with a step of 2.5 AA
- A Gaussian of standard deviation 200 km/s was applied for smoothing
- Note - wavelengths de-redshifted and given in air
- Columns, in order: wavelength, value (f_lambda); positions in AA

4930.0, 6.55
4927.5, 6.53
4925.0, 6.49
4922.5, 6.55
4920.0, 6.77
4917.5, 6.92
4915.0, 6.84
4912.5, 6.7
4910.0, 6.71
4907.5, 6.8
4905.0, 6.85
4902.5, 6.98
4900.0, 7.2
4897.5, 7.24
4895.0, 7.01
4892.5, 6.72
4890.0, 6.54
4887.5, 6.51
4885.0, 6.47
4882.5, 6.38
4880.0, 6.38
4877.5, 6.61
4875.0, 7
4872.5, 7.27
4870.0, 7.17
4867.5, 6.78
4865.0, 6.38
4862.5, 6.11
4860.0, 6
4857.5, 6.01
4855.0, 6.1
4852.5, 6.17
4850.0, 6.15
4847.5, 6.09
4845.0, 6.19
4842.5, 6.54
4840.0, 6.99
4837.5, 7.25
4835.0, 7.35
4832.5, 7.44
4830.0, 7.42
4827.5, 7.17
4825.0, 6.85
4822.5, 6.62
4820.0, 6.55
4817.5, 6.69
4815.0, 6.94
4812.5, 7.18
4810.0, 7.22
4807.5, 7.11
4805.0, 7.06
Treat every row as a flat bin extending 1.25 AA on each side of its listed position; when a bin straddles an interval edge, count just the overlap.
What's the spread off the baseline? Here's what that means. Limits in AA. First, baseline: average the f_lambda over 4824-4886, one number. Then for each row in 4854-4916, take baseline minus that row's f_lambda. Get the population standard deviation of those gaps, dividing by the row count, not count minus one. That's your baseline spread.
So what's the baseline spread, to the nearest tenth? 0.4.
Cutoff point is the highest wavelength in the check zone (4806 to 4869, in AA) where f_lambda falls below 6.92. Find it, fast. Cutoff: 4867.5 AA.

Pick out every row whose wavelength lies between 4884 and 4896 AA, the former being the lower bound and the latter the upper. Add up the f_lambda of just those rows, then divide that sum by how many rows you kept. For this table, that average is 6.65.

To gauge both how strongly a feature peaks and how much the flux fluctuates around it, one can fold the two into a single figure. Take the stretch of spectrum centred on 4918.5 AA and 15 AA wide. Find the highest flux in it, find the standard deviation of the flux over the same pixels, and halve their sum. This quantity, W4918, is 3.54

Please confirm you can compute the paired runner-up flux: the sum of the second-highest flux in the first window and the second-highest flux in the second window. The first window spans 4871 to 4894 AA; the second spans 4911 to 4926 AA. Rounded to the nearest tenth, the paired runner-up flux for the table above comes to 13.8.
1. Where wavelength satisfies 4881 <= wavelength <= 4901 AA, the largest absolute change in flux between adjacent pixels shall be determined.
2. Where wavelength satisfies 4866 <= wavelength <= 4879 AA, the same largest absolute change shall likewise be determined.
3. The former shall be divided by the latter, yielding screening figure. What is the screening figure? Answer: 0.74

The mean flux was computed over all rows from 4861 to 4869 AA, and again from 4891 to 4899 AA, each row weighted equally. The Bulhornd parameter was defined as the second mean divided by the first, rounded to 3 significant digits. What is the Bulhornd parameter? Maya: 1.09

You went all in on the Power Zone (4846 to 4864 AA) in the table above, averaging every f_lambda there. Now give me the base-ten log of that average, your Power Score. 0.785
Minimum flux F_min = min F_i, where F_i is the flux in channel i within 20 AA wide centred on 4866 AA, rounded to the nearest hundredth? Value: 6.00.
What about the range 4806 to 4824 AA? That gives 6.55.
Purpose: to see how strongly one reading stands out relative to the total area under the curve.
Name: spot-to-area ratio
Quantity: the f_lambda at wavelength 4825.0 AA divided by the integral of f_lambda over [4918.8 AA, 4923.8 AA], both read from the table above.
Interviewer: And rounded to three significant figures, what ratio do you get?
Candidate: 0.206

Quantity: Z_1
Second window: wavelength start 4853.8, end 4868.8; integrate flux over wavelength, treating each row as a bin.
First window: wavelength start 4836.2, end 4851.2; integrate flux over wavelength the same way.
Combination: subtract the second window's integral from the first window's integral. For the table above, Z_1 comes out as 4.6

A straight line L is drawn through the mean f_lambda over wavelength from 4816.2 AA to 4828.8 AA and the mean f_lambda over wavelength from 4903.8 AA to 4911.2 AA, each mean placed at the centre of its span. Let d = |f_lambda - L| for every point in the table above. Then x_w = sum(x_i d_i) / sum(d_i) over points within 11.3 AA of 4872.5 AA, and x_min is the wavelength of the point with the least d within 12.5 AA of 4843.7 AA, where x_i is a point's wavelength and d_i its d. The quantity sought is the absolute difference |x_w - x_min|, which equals 31.8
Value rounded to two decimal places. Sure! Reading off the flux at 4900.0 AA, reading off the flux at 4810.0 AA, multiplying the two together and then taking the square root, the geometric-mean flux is 7.21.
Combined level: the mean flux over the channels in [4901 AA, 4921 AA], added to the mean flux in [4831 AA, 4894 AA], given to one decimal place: 13.4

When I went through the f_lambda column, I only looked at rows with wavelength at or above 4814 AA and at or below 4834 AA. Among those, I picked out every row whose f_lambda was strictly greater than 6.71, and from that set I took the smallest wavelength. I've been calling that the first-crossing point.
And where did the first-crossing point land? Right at 4815.0 AA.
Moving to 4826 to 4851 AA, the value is 4827.5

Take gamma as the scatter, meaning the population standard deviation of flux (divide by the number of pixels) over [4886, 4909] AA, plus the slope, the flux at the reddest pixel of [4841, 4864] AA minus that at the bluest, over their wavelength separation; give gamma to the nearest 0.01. 0.22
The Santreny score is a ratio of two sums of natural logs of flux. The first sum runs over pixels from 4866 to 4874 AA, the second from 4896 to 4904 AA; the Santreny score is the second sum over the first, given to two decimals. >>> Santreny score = 1.00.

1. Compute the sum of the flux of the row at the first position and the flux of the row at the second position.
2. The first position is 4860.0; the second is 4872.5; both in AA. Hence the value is 13.3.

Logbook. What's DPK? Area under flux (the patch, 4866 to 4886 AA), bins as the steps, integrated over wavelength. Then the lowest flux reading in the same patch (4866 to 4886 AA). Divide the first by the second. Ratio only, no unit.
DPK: 21.2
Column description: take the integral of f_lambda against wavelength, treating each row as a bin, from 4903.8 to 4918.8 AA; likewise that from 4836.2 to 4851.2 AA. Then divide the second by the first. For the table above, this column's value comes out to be 0.96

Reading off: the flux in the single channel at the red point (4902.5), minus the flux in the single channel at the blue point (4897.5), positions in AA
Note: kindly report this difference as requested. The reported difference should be -0.26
